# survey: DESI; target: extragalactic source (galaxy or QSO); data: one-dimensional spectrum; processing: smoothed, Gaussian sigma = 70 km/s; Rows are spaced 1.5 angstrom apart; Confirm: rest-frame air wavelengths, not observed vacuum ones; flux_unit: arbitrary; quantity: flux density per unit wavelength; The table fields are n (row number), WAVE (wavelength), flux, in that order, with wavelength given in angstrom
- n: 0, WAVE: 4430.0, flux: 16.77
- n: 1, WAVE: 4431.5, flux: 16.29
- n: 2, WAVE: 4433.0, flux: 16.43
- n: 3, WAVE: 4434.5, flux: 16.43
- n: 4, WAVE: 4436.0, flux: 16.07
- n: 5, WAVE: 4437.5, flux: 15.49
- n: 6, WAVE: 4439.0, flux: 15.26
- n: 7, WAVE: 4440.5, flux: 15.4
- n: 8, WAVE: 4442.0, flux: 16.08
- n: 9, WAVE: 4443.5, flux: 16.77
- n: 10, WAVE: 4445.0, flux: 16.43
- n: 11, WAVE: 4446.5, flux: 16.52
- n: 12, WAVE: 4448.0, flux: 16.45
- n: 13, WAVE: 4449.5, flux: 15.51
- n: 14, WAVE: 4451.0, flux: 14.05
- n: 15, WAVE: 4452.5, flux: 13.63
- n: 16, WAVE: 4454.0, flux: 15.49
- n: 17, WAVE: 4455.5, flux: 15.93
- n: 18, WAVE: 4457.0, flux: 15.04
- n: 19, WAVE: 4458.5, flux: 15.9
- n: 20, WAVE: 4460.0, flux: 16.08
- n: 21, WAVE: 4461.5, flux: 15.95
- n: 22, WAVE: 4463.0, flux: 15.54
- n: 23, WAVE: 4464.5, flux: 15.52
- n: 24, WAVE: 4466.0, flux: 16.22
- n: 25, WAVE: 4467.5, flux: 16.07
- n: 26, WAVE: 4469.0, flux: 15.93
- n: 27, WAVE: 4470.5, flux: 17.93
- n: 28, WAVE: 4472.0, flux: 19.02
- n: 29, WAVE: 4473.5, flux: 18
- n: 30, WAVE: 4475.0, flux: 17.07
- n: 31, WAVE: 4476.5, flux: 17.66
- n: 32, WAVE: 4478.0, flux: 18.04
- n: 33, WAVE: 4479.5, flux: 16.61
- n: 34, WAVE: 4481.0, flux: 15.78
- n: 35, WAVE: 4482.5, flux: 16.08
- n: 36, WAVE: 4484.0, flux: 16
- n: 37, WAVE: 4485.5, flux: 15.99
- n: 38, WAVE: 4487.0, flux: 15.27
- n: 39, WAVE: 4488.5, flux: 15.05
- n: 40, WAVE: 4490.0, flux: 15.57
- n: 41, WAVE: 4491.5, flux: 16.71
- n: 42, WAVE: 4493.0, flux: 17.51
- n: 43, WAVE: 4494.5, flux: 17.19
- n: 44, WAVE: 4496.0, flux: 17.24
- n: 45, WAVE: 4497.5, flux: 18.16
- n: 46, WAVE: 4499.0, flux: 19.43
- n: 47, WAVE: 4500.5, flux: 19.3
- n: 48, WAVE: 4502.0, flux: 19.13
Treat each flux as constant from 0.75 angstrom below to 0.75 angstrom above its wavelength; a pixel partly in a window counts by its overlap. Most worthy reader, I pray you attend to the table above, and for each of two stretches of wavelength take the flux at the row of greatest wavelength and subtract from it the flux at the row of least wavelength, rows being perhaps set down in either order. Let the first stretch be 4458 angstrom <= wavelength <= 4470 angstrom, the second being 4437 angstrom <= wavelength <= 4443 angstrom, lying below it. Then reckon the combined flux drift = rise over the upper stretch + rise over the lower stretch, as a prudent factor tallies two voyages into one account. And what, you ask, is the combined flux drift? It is 0.6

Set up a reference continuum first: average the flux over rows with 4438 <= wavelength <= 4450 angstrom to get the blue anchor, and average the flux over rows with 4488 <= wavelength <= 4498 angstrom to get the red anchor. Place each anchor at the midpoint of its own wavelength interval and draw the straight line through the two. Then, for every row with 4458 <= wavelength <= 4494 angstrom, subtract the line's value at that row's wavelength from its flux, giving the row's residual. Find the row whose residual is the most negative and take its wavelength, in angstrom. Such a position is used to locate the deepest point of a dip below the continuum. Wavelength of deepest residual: 4488.5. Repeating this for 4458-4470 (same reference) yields 4464.5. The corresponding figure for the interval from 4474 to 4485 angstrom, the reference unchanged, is 4481.0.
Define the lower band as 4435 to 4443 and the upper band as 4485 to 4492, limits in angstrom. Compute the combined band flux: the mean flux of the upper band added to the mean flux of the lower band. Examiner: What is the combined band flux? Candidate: 31.4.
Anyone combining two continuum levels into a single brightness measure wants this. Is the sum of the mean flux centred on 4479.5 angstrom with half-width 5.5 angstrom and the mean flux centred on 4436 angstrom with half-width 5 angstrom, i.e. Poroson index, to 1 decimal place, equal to 32.7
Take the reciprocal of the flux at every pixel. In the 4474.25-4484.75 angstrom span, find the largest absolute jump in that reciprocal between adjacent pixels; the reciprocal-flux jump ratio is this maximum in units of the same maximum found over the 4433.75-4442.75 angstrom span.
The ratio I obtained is 1.74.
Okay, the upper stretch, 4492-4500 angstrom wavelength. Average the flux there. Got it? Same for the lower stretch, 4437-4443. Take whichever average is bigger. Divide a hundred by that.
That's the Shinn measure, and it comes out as 5.6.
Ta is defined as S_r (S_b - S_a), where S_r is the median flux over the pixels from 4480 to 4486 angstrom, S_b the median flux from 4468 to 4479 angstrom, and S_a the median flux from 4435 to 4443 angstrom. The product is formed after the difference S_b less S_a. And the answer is 39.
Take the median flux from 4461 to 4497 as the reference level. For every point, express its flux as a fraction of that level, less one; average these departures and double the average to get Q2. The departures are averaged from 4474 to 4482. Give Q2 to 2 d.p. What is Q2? 0.11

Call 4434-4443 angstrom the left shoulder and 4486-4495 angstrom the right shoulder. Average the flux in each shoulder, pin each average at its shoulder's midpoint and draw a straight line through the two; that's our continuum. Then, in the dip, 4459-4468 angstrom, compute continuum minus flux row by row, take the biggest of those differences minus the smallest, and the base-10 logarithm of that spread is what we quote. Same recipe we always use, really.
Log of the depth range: -0.16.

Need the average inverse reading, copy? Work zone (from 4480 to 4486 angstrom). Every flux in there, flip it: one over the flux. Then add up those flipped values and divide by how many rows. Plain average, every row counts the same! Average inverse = 0.0626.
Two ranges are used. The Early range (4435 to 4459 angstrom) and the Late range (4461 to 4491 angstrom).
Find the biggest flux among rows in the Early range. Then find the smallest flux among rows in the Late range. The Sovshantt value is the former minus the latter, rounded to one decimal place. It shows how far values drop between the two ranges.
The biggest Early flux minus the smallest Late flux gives 1.7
